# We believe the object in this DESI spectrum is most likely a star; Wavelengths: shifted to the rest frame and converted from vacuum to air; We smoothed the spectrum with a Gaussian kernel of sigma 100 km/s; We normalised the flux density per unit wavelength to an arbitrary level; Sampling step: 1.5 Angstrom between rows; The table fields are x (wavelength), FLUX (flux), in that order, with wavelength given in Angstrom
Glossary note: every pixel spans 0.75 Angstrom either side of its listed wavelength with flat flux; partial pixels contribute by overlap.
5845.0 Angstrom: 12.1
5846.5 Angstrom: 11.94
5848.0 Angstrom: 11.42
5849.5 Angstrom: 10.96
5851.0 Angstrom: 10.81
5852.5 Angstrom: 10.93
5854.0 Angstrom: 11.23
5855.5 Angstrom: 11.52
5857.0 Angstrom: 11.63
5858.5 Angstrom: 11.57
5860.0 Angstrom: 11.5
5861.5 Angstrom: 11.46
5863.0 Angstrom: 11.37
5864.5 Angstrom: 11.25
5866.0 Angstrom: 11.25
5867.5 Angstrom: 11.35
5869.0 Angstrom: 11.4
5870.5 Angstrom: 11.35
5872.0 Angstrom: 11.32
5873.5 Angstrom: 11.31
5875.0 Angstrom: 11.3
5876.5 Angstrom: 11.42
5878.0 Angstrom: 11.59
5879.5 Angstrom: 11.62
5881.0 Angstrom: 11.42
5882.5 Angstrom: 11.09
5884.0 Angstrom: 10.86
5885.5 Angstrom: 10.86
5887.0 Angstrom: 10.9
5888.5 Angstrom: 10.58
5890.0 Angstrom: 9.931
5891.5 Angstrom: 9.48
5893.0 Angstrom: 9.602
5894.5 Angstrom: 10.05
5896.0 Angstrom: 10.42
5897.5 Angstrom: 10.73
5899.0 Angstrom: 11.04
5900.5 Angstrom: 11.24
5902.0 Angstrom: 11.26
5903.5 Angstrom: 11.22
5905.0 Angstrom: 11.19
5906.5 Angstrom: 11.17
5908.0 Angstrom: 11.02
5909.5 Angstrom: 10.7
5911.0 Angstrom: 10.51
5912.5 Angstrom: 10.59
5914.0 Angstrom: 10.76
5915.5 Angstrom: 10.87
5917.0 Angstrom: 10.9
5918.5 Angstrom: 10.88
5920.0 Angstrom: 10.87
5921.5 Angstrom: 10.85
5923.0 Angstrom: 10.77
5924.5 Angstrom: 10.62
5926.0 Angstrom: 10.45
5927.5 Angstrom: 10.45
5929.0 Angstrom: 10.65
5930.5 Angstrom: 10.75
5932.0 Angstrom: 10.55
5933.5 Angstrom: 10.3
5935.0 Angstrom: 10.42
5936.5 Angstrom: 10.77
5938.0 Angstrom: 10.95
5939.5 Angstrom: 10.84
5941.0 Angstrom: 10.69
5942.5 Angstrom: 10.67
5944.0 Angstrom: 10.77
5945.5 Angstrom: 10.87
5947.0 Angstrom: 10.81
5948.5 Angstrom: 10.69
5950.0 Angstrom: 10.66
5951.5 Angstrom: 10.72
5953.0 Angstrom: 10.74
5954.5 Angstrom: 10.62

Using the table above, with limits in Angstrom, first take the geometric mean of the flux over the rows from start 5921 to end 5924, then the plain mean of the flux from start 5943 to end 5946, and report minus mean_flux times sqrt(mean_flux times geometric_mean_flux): -117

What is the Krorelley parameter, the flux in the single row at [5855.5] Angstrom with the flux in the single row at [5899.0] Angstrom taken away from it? 0.5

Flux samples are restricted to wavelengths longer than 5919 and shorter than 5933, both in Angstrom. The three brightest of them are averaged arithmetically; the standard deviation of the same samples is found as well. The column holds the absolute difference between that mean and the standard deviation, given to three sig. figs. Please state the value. 10.7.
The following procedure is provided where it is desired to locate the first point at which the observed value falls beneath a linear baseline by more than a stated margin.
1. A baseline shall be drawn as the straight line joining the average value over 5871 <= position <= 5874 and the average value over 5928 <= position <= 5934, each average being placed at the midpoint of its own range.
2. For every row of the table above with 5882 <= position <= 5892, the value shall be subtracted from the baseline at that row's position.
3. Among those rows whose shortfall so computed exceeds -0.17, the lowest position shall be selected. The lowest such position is 5882.5 Angstrom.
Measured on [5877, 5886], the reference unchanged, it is 5882.5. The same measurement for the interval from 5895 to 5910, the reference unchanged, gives 5896.0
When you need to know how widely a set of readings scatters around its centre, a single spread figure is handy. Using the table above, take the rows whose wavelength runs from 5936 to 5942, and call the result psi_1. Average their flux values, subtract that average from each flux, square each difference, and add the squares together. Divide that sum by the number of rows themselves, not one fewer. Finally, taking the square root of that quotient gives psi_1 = 0.10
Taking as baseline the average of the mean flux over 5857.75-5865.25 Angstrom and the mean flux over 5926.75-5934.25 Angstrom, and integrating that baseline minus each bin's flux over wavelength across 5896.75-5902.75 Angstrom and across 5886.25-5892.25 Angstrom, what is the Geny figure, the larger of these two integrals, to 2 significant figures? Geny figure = 4.6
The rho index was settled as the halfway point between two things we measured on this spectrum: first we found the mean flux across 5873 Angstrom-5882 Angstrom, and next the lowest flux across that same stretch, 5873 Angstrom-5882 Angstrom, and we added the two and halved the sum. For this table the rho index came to 11.4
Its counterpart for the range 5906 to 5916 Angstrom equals 10.7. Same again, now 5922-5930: 10.5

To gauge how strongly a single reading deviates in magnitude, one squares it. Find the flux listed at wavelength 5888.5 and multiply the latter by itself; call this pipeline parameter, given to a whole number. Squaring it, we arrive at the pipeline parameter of 112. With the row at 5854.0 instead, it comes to 126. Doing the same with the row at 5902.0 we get 127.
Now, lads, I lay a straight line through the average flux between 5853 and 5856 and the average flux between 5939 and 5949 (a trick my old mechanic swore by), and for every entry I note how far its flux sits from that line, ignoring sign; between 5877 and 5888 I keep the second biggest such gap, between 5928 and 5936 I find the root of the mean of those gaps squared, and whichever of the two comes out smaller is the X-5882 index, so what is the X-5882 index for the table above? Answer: 0.34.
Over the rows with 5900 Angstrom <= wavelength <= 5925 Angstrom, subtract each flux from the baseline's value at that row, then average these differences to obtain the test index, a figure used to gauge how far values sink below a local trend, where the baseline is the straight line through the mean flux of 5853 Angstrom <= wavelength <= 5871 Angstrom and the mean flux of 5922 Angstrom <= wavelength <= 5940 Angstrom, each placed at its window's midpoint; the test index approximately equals -0.07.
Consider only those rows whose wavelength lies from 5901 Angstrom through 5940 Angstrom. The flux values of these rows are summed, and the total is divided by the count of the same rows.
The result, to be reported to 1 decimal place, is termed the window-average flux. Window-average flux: 10.8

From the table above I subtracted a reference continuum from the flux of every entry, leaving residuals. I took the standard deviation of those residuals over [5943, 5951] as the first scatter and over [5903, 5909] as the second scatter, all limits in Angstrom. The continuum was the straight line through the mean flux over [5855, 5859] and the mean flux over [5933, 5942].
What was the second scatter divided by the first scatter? 1.0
